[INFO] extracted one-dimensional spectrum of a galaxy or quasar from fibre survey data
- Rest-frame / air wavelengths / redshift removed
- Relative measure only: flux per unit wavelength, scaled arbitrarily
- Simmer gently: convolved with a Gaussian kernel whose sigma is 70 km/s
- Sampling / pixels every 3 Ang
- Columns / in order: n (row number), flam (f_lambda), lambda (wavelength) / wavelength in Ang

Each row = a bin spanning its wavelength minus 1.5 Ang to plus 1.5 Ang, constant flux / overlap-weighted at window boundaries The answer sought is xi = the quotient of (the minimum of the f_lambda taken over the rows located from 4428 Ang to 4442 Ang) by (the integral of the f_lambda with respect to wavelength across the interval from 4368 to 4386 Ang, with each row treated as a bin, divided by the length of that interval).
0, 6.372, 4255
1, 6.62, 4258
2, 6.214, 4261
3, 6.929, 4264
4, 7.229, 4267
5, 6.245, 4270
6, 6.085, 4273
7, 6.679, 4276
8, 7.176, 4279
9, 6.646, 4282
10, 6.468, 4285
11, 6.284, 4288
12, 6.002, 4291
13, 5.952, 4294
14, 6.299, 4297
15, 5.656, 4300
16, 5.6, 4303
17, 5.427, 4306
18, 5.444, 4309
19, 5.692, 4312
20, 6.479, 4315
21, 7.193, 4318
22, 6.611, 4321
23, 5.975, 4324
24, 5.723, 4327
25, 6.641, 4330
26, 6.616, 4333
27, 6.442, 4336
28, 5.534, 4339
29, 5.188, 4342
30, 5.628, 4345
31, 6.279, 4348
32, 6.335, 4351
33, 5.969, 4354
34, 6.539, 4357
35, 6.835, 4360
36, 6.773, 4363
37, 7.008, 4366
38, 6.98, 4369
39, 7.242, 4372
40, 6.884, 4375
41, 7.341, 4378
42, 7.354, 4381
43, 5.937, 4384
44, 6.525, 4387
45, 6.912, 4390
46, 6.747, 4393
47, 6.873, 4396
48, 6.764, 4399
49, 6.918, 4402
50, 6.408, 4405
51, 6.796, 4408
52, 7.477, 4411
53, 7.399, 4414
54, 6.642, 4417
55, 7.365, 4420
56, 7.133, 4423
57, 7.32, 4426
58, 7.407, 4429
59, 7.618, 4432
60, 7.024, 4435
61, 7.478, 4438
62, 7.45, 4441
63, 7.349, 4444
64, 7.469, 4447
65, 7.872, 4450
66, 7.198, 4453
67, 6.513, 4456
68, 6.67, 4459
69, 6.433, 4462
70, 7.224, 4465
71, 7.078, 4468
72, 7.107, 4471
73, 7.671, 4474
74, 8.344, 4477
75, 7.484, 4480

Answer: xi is 1.01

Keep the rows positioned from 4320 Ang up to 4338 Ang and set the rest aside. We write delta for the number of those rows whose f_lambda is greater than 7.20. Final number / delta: 0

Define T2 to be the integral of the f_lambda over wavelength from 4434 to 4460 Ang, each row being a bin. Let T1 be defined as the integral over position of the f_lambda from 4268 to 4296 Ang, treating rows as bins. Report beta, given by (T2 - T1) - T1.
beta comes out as -171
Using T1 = 179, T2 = 188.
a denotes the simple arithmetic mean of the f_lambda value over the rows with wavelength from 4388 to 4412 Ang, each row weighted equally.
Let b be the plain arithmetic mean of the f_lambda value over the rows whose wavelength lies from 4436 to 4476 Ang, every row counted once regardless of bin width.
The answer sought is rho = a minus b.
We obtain -0.3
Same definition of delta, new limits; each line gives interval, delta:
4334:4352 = 0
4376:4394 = 2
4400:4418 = 2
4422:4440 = 4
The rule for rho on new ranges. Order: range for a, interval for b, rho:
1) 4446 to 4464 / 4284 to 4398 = 0.7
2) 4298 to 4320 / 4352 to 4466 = -1.1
